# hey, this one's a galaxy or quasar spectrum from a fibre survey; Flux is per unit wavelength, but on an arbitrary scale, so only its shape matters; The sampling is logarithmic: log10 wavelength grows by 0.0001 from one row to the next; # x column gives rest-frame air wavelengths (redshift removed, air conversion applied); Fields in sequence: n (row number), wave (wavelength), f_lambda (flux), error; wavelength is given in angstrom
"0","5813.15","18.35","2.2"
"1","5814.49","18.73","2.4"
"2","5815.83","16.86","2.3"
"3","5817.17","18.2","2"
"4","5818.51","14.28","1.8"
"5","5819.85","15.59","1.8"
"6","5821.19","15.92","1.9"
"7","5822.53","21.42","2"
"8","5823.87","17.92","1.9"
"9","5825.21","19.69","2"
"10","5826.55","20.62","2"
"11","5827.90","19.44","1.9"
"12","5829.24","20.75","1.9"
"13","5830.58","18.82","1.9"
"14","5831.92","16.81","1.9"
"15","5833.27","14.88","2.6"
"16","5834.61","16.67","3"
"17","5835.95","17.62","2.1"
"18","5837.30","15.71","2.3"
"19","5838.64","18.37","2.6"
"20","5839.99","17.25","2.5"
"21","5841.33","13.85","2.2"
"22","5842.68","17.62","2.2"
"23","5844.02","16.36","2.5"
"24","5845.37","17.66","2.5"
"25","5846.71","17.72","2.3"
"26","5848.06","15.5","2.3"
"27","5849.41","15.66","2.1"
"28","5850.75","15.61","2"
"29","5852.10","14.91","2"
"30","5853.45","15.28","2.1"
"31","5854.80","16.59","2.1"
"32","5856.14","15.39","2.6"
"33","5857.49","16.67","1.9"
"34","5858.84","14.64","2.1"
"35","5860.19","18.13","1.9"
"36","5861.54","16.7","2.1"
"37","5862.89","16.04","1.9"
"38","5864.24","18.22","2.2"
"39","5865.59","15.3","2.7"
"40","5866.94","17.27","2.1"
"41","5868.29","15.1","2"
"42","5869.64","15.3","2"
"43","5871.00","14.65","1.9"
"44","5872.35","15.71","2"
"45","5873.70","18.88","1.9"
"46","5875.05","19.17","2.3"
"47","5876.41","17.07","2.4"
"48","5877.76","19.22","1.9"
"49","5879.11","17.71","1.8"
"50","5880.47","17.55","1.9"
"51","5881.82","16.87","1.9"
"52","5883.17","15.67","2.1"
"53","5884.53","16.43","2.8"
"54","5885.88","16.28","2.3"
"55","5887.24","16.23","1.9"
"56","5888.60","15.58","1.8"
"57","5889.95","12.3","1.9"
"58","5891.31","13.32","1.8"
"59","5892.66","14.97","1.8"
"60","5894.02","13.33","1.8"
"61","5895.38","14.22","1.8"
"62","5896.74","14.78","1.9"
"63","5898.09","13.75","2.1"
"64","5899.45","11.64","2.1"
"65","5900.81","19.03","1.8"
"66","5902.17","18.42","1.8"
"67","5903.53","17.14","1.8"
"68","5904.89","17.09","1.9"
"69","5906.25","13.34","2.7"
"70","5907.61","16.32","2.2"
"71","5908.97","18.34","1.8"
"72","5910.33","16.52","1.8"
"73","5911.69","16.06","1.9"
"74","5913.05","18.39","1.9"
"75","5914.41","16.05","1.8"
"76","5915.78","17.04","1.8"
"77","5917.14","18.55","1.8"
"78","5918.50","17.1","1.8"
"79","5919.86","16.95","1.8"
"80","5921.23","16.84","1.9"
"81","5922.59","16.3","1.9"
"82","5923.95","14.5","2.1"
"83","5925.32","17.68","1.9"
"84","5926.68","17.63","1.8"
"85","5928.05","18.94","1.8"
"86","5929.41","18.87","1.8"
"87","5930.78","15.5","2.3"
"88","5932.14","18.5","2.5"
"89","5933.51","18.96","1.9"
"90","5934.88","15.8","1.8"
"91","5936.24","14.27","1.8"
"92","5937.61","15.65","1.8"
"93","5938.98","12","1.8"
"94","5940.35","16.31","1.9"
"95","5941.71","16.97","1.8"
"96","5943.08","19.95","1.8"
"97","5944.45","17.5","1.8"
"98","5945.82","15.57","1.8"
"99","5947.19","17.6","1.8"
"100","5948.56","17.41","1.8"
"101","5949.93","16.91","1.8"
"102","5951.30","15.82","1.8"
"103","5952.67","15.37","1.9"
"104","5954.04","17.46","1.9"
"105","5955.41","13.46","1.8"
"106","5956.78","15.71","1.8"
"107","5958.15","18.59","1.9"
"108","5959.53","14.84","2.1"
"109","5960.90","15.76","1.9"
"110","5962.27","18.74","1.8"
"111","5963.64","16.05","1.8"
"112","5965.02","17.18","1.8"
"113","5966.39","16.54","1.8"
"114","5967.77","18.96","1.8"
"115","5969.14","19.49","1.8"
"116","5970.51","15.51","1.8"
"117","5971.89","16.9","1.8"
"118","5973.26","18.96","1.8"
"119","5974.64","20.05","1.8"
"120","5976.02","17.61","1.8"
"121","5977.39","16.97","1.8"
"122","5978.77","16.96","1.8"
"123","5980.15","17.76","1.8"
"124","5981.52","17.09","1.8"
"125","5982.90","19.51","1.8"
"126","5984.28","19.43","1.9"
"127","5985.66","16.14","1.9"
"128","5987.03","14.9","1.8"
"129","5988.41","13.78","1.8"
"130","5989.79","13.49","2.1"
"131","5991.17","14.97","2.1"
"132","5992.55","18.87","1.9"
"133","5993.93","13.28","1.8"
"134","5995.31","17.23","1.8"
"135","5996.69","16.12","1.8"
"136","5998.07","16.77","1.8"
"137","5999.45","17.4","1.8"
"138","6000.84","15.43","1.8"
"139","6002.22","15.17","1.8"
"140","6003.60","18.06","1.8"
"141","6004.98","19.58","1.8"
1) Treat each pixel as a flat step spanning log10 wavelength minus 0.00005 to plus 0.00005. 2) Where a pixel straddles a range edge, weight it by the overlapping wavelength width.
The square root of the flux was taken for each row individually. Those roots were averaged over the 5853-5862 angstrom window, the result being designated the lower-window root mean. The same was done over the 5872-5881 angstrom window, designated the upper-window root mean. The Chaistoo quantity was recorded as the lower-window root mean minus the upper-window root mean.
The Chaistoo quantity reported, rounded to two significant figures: -0.21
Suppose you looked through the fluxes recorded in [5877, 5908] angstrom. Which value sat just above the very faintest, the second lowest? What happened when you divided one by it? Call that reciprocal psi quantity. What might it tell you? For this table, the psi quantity 0.081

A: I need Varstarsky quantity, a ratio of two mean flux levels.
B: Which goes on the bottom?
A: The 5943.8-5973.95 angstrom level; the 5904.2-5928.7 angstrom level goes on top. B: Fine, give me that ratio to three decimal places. 1.002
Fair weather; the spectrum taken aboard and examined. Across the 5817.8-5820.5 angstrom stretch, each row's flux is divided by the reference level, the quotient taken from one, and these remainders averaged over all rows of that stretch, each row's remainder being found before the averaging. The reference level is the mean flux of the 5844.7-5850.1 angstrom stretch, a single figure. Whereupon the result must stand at 0.10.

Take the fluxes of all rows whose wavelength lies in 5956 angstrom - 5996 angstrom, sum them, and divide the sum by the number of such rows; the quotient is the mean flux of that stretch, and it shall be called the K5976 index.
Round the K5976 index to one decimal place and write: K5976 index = 16.9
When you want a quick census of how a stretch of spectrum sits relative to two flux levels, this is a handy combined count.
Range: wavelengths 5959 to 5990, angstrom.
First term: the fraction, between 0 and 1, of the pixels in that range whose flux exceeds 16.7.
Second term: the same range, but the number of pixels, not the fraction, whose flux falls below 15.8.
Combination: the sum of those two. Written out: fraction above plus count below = 6.6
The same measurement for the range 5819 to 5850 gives 6.6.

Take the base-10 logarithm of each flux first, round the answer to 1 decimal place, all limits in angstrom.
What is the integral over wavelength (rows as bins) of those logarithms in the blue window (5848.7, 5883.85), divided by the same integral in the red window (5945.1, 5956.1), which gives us 3.2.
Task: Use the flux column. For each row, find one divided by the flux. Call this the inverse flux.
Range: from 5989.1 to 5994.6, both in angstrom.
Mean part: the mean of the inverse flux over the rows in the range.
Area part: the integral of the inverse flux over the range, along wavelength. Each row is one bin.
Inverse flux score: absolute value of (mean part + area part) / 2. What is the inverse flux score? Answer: 0.22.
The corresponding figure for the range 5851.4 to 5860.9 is 0.33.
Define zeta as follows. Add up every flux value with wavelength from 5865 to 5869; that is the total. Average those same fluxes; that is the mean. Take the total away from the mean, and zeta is -31.8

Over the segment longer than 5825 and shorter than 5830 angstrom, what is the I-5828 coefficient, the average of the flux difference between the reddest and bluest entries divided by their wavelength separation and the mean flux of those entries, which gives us 10.2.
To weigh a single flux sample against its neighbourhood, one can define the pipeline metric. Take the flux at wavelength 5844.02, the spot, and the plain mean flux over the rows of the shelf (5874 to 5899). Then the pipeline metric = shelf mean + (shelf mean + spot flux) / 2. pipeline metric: 31.9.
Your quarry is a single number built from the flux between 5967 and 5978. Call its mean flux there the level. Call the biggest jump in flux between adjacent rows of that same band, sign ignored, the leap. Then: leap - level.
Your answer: -14.1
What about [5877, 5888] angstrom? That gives -15.5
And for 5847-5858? -14.4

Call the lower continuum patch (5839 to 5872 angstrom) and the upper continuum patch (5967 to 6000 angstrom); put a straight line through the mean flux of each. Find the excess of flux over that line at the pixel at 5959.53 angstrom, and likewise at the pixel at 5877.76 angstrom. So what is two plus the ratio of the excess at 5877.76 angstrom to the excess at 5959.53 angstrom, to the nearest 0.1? 0.5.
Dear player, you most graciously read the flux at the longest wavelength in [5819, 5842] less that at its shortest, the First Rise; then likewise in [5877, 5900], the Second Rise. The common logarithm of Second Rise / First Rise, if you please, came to 0.6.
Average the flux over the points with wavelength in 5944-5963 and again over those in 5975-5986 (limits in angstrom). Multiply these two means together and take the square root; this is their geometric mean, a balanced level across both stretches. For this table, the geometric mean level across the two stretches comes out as 17.1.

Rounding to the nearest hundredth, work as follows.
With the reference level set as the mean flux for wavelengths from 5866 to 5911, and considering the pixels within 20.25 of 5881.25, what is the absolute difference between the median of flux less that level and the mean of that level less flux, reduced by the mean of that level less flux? 0.16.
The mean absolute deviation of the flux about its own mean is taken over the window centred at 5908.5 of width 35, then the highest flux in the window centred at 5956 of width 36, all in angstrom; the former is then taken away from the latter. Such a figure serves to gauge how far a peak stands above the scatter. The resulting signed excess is 18.4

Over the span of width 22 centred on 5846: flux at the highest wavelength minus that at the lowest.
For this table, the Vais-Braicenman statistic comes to -2.2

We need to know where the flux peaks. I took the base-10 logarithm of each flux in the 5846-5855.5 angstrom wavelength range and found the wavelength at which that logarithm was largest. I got 5846.71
